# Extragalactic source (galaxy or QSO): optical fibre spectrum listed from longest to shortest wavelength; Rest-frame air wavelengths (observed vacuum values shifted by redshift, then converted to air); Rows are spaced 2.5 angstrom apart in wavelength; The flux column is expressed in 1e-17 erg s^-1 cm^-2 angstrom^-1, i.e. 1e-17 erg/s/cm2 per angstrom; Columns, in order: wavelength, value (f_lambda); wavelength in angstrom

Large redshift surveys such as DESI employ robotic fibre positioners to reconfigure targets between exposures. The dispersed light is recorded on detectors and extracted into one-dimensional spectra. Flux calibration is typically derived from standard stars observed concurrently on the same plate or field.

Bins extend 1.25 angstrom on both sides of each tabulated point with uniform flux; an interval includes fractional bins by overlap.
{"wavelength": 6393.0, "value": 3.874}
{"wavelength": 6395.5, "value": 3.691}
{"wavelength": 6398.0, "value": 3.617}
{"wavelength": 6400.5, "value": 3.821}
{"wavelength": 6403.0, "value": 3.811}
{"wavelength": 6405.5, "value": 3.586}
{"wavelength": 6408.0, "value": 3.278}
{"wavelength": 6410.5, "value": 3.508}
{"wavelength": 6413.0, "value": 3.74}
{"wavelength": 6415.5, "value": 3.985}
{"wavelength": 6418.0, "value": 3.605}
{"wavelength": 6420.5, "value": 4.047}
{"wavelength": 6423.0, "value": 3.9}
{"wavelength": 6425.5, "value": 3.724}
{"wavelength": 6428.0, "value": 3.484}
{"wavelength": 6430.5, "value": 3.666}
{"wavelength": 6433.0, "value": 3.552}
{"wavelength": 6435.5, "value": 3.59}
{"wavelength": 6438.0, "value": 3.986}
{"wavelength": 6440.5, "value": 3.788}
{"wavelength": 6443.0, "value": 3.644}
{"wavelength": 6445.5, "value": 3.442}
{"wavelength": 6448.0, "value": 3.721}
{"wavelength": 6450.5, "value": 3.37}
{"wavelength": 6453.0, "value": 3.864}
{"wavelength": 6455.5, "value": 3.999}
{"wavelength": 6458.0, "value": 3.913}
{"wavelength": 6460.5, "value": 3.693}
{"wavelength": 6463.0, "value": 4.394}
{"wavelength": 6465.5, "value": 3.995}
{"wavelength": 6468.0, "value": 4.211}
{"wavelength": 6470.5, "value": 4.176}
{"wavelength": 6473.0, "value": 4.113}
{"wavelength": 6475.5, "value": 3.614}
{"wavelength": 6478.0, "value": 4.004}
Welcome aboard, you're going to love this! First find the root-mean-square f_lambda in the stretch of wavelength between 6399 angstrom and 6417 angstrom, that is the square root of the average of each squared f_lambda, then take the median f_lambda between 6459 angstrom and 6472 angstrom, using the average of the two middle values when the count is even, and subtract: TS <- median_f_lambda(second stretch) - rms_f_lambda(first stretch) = 0.49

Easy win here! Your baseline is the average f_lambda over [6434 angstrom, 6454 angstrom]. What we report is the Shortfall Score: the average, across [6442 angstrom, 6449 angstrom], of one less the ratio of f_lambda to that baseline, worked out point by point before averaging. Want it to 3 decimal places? 0.020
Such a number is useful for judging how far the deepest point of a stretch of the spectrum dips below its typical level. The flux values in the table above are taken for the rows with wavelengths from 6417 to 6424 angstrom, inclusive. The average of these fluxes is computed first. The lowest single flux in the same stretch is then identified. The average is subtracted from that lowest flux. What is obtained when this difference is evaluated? -0.25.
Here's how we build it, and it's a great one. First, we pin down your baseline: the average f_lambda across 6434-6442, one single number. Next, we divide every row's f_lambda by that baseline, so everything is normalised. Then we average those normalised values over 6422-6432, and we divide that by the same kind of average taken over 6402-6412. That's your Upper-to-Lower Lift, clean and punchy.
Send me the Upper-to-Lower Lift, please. 1.04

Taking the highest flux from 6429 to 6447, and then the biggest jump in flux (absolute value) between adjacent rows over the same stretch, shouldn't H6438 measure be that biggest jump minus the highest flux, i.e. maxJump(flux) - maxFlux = -3.59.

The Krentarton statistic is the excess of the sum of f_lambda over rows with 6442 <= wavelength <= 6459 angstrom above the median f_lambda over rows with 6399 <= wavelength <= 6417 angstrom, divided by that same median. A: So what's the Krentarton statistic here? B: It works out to 5.94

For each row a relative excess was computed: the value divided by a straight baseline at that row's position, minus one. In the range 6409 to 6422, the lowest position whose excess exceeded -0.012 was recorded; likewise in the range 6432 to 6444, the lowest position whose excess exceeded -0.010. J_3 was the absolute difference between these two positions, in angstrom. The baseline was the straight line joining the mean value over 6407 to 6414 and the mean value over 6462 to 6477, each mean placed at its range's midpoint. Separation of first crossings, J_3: 27.5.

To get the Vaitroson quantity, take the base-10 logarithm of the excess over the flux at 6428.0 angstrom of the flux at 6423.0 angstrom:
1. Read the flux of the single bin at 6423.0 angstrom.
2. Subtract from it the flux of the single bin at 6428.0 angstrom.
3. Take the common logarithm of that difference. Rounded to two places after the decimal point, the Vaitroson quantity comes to -0.38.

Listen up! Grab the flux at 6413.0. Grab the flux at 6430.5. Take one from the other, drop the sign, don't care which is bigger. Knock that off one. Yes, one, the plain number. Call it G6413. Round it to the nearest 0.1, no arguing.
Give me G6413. 0.9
